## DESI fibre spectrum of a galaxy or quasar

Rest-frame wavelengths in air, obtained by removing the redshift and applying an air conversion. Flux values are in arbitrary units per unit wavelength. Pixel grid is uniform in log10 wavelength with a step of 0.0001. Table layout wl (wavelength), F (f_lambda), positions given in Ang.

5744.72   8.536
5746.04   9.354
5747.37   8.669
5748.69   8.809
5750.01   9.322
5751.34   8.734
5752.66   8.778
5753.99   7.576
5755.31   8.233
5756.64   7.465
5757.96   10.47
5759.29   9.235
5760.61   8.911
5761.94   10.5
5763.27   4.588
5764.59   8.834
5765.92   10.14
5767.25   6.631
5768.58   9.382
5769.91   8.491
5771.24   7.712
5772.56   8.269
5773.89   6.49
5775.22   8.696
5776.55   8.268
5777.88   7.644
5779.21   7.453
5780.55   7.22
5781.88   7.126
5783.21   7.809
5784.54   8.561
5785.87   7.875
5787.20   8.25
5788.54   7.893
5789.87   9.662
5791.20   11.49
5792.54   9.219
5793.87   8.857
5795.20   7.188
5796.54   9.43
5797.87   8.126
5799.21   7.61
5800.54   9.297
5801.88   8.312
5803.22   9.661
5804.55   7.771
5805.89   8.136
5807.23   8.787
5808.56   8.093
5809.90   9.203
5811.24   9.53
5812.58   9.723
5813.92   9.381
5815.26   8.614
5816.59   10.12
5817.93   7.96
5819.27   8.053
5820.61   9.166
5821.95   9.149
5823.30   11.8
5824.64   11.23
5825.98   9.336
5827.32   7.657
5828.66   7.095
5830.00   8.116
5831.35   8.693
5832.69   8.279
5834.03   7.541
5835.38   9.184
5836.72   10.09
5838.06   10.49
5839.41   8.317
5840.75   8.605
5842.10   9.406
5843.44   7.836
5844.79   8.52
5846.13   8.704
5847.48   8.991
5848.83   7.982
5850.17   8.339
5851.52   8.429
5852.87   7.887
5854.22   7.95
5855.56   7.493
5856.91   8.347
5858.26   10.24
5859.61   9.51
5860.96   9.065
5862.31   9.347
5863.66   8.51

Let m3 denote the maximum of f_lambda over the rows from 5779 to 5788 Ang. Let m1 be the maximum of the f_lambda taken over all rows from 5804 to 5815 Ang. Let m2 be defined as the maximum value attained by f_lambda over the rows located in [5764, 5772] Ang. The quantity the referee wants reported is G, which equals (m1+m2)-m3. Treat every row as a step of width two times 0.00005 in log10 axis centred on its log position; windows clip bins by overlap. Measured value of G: 11.3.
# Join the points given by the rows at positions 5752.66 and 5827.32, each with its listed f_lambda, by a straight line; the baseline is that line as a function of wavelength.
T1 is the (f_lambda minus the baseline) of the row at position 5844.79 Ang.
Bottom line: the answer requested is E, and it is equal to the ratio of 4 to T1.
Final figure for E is 3.6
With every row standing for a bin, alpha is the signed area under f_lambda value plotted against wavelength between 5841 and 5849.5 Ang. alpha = 73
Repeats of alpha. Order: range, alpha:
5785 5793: 72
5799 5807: 68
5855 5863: 72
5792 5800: 67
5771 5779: 63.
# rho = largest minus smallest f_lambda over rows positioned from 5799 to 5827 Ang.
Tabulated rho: 4.2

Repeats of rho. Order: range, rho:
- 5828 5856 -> 3.4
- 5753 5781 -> 5.9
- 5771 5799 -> 5.0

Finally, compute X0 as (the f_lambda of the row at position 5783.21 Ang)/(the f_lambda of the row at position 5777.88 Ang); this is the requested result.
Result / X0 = 1.0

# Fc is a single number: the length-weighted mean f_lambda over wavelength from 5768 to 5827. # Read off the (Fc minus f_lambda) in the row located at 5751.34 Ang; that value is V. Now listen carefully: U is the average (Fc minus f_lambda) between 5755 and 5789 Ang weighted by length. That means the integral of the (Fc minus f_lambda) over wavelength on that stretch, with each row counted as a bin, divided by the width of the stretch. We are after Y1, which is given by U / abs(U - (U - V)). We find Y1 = 9.1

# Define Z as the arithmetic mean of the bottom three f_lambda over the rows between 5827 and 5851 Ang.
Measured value 7.43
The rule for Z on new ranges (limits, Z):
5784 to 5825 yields 7.52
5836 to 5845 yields 8.22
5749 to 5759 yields 7.76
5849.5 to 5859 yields 7.78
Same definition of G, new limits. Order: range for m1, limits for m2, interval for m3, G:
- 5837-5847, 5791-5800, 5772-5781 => 13.3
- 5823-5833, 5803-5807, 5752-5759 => 11.0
